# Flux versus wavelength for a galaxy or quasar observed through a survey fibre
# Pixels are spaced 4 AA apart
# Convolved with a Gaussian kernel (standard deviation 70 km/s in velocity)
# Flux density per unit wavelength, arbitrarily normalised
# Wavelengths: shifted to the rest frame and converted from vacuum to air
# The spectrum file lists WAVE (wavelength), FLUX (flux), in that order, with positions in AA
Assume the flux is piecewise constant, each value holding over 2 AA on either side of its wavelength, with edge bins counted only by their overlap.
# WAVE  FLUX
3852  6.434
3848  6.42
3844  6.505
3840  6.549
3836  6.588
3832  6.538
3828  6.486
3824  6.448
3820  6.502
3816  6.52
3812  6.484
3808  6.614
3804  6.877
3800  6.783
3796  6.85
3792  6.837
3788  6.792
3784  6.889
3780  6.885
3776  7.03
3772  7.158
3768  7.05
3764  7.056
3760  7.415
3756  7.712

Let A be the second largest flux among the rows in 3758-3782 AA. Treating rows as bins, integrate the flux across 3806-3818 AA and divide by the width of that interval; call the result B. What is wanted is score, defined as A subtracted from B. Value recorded -0.6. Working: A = 7.158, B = 6.54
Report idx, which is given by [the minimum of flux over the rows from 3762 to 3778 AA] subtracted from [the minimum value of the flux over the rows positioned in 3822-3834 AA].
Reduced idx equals -0.6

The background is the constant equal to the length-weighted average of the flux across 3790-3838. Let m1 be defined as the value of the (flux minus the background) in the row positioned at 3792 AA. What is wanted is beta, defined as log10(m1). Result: -0.7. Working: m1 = 0.21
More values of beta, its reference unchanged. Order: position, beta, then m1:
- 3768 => -0.4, 0.42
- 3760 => -0.1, 0.79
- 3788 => -0.8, 0.16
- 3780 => -0.6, 0.26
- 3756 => 0.0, 1.08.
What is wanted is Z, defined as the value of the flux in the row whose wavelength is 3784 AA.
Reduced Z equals 6.889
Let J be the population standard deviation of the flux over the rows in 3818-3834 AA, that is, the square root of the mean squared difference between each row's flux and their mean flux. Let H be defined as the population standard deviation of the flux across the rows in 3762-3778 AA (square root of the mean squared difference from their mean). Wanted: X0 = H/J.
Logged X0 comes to 1.5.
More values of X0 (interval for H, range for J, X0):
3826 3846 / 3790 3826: 0.2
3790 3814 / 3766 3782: 1.5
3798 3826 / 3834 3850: 2.4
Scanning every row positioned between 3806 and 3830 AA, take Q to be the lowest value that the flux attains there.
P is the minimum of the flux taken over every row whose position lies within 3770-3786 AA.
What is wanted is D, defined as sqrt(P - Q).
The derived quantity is 0.66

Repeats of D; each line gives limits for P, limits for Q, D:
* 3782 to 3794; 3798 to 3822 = 0.55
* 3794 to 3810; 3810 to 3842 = 0.41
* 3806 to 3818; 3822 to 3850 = 0.25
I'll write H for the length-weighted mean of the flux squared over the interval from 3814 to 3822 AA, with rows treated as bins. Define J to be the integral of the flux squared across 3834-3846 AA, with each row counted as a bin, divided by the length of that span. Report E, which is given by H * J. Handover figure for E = 1817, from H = 42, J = 42.9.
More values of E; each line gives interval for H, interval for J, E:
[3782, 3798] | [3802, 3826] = 2024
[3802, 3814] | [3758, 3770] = 2284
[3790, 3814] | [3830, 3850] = 1933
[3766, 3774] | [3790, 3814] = 2294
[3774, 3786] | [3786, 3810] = 2219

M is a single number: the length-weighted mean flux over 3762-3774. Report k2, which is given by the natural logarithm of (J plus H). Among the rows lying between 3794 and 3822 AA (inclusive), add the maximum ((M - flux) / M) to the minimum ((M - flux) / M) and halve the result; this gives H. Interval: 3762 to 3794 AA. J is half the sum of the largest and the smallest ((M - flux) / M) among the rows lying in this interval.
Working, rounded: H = 0.06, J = 0.016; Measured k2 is -2.6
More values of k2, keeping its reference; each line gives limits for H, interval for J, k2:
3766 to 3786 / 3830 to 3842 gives -2.5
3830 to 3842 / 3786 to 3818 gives -2.0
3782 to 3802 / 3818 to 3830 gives -2.1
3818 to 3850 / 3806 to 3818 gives -1.8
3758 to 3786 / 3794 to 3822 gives -3.0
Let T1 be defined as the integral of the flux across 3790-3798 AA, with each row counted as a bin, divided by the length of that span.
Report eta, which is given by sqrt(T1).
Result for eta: 2.62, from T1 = 6.8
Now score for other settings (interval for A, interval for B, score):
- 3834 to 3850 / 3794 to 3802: 0.3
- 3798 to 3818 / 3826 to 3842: -0.2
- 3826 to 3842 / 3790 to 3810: 0.2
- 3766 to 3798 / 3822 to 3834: -0.6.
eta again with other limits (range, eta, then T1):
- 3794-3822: 2.58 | 6.7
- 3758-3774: 2.68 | 7.2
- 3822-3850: 2.55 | 6.5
